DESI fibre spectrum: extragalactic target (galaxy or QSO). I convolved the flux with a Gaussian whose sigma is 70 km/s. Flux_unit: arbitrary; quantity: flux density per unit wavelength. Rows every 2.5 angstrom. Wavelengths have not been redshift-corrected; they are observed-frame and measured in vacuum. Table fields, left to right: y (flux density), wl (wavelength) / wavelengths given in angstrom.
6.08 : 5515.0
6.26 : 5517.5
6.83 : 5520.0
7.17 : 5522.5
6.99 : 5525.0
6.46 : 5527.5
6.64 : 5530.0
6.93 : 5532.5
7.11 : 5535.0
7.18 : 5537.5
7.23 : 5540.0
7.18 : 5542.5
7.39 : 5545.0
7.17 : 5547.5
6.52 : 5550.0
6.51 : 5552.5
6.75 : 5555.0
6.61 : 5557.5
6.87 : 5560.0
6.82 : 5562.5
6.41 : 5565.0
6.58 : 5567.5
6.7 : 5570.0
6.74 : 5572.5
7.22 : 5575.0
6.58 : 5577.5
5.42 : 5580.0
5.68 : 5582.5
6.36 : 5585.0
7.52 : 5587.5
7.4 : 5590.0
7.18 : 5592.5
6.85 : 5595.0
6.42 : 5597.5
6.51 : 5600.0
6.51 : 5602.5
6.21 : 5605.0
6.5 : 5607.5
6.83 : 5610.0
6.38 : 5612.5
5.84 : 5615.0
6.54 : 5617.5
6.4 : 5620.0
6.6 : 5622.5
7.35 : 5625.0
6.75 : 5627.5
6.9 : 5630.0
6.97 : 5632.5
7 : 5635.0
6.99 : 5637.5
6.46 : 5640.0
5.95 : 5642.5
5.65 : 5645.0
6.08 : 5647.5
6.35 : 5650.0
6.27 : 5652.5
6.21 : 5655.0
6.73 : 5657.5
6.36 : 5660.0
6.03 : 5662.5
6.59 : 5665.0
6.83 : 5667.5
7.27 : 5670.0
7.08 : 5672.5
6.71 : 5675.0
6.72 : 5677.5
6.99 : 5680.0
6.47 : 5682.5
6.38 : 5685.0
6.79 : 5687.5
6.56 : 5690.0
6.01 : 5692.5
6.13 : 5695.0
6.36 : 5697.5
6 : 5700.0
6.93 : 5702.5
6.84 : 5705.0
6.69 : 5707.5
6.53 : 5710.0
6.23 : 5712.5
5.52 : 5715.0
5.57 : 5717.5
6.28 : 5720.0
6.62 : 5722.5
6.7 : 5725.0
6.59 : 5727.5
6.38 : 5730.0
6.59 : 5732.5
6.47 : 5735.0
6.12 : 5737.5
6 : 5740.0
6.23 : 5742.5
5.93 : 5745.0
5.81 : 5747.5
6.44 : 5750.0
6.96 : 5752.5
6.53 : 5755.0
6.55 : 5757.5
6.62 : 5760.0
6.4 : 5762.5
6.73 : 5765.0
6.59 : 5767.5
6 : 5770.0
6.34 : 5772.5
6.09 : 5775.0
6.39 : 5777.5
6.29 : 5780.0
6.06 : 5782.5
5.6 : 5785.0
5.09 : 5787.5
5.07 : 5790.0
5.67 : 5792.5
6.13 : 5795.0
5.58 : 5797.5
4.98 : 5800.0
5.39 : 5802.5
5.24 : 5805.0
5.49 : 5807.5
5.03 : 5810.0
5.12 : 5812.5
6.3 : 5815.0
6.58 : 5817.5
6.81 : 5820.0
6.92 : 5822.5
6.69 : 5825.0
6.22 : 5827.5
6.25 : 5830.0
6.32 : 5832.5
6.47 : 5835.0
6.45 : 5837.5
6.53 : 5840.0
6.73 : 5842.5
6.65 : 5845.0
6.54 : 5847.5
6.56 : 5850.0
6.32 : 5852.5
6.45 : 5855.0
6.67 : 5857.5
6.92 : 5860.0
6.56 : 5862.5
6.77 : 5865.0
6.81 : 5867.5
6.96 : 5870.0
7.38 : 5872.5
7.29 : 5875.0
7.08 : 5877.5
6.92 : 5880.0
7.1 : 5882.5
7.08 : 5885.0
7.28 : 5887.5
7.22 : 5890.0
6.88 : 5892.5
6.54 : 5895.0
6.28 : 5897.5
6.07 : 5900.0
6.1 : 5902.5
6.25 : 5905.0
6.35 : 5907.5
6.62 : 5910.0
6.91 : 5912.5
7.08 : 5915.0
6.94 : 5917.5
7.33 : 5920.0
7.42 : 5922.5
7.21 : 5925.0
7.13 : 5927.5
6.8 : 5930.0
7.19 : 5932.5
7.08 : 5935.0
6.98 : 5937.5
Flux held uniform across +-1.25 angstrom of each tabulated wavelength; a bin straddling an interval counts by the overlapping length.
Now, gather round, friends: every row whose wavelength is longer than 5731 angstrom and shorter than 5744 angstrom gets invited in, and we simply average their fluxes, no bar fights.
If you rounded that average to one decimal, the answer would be 6.3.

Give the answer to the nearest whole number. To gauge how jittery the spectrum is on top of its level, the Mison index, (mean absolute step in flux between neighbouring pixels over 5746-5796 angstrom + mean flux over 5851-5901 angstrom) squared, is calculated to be 51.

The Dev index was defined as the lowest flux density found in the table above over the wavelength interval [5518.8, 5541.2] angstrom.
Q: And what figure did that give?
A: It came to 6.46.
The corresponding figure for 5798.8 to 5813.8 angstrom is 4.98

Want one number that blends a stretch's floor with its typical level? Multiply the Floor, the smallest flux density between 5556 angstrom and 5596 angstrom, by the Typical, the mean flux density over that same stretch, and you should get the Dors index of 36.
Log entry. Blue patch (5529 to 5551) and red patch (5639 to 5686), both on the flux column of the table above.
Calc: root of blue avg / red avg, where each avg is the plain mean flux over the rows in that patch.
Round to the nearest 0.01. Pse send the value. 1.04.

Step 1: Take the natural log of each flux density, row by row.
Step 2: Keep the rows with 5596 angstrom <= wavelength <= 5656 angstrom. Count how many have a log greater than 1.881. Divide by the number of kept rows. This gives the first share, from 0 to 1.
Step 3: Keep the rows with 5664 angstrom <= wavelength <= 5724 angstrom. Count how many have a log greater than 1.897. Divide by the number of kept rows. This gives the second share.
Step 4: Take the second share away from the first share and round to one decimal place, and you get -0.1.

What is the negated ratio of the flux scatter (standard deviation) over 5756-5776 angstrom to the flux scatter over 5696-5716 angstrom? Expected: -0.55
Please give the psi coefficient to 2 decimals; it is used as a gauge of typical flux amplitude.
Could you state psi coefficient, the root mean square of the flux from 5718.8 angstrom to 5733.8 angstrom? 6.53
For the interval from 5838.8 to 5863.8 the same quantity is 6.59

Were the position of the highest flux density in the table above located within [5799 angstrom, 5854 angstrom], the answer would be 5822.5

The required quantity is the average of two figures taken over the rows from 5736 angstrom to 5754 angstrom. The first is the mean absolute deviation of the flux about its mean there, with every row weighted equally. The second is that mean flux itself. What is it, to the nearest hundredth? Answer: 3.25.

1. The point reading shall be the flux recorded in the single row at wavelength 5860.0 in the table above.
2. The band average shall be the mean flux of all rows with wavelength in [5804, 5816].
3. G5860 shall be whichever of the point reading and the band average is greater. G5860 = 6.9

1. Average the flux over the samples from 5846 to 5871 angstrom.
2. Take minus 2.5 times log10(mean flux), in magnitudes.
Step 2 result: -2.06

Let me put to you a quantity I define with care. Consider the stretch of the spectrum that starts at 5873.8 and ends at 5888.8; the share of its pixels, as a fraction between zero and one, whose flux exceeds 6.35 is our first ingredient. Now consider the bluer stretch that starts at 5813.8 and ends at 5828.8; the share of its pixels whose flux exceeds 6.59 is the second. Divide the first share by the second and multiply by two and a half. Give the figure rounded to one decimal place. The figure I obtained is 5.0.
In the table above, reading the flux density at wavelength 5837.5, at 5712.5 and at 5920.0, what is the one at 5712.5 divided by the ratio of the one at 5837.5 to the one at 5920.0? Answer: 7.1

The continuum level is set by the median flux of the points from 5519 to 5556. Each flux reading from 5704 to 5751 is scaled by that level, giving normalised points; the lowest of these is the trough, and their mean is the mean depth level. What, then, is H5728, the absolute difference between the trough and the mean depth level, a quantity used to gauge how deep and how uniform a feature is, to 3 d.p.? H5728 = 0.110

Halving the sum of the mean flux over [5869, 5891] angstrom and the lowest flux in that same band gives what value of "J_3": 7.03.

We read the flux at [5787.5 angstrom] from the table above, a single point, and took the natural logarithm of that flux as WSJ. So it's 1.63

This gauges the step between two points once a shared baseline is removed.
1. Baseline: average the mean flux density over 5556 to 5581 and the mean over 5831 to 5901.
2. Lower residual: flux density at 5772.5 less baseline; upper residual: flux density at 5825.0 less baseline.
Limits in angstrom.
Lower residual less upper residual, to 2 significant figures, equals -0.35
